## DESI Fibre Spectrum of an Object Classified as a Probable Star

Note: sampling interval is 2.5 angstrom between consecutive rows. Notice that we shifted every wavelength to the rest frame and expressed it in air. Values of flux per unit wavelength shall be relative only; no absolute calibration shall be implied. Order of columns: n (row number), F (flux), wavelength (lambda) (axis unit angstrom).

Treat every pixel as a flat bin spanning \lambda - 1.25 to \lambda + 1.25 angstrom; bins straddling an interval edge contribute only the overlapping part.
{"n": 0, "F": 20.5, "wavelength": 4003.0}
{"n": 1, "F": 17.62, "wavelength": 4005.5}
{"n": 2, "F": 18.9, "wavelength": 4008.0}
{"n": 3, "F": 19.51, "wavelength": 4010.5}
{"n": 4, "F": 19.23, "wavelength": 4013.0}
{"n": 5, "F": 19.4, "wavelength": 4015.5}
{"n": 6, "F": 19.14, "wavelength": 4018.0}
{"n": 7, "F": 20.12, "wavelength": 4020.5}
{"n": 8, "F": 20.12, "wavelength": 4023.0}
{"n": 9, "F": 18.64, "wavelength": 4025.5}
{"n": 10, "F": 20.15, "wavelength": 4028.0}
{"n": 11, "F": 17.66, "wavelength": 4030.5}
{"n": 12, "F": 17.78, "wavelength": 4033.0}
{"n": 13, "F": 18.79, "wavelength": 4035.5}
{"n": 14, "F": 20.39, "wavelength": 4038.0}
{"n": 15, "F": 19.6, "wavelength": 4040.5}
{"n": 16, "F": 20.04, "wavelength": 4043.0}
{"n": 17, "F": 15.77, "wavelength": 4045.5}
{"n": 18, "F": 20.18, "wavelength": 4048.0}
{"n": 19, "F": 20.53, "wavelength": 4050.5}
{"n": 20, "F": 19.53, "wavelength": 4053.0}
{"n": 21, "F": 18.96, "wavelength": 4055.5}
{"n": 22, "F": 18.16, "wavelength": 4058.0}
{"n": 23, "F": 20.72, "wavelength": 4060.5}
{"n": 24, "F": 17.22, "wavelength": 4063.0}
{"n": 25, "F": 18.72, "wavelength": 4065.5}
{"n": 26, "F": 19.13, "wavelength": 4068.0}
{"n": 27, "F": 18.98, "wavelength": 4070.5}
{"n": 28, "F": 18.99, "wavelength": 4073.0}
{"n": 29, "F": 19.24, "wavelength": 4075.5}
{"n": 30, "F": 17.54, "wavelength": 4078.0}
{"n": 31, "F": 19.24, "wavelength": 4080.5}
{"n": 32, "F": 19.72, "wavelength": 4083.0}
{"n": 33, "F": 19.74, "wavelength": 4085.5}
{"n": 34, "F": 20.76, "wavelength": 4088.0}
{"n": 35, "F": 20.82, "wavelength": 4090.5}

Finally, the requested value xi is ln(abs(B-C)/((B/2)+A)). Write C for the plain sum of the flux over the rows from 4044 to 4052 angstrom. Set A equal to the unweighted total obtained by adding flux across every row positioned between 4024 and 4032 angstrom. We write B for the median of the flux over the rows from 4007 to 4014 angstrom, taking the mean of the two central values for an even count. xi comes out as -0.573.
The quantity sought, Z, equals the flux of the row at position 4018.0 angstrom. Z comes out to 19.14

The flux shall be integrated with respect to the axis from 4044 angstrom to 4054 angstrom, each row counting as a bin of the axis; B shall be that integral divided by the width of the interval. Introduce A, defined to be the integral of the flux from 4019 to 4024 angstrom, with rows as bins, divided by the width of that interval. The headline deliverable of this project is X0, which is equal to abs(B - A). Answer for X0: 1.06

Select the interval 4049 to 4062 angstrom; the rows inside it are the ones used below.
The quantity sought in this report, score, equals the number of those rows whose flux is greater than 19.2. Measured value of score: 3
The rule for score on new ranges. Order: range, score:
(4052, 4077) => 3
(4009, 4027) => 5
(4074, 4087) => 4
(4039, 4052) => 4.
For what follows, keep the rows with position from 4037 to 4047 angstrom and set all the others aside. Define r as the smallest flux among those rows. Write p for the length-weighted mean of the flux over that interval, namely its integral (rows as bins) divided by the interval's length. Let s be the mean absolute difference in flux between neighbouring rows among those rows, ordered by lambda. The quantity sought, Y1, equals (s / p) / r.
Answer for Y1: 0.0061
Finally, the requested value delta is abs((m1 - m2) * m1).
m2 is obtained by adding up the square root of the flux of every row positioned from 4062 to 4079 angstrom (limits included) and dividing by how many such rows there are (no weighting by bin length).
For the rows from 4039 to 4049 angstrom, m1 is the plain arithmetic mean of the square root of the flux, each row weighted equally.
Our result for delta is 0.16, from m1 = 4.342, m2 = 4.31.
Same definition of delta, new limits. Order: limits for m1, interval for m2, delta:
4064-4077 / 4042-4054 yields 0.08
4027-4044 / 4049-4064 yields 0.01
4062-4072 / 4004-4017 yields 0.21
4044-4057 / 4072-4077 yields 0.08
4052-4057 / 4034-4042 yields 0.17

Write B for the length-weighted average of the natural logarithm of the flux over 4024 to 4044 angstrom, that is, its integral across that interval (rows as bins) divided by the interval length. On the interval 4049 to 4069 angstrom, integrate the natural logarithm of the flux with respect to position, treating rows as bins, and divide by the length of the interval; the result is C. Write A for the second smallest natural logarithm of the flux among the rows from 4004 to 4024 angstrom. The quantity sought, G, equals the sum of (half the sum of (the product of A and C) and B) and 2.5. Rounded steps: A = 2.94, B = 2.95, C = 2.950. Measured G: 8.31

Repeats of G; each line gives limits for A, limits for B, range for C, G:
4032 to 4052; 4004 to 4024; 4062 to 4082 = 8.19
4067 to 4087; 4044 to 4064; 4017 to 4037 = 8.30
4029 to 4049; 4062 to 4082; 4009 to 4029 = 8.23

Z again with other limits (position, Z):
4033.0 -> 17.78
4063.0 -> 17.22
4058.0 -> 18.16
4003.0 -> 20.5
